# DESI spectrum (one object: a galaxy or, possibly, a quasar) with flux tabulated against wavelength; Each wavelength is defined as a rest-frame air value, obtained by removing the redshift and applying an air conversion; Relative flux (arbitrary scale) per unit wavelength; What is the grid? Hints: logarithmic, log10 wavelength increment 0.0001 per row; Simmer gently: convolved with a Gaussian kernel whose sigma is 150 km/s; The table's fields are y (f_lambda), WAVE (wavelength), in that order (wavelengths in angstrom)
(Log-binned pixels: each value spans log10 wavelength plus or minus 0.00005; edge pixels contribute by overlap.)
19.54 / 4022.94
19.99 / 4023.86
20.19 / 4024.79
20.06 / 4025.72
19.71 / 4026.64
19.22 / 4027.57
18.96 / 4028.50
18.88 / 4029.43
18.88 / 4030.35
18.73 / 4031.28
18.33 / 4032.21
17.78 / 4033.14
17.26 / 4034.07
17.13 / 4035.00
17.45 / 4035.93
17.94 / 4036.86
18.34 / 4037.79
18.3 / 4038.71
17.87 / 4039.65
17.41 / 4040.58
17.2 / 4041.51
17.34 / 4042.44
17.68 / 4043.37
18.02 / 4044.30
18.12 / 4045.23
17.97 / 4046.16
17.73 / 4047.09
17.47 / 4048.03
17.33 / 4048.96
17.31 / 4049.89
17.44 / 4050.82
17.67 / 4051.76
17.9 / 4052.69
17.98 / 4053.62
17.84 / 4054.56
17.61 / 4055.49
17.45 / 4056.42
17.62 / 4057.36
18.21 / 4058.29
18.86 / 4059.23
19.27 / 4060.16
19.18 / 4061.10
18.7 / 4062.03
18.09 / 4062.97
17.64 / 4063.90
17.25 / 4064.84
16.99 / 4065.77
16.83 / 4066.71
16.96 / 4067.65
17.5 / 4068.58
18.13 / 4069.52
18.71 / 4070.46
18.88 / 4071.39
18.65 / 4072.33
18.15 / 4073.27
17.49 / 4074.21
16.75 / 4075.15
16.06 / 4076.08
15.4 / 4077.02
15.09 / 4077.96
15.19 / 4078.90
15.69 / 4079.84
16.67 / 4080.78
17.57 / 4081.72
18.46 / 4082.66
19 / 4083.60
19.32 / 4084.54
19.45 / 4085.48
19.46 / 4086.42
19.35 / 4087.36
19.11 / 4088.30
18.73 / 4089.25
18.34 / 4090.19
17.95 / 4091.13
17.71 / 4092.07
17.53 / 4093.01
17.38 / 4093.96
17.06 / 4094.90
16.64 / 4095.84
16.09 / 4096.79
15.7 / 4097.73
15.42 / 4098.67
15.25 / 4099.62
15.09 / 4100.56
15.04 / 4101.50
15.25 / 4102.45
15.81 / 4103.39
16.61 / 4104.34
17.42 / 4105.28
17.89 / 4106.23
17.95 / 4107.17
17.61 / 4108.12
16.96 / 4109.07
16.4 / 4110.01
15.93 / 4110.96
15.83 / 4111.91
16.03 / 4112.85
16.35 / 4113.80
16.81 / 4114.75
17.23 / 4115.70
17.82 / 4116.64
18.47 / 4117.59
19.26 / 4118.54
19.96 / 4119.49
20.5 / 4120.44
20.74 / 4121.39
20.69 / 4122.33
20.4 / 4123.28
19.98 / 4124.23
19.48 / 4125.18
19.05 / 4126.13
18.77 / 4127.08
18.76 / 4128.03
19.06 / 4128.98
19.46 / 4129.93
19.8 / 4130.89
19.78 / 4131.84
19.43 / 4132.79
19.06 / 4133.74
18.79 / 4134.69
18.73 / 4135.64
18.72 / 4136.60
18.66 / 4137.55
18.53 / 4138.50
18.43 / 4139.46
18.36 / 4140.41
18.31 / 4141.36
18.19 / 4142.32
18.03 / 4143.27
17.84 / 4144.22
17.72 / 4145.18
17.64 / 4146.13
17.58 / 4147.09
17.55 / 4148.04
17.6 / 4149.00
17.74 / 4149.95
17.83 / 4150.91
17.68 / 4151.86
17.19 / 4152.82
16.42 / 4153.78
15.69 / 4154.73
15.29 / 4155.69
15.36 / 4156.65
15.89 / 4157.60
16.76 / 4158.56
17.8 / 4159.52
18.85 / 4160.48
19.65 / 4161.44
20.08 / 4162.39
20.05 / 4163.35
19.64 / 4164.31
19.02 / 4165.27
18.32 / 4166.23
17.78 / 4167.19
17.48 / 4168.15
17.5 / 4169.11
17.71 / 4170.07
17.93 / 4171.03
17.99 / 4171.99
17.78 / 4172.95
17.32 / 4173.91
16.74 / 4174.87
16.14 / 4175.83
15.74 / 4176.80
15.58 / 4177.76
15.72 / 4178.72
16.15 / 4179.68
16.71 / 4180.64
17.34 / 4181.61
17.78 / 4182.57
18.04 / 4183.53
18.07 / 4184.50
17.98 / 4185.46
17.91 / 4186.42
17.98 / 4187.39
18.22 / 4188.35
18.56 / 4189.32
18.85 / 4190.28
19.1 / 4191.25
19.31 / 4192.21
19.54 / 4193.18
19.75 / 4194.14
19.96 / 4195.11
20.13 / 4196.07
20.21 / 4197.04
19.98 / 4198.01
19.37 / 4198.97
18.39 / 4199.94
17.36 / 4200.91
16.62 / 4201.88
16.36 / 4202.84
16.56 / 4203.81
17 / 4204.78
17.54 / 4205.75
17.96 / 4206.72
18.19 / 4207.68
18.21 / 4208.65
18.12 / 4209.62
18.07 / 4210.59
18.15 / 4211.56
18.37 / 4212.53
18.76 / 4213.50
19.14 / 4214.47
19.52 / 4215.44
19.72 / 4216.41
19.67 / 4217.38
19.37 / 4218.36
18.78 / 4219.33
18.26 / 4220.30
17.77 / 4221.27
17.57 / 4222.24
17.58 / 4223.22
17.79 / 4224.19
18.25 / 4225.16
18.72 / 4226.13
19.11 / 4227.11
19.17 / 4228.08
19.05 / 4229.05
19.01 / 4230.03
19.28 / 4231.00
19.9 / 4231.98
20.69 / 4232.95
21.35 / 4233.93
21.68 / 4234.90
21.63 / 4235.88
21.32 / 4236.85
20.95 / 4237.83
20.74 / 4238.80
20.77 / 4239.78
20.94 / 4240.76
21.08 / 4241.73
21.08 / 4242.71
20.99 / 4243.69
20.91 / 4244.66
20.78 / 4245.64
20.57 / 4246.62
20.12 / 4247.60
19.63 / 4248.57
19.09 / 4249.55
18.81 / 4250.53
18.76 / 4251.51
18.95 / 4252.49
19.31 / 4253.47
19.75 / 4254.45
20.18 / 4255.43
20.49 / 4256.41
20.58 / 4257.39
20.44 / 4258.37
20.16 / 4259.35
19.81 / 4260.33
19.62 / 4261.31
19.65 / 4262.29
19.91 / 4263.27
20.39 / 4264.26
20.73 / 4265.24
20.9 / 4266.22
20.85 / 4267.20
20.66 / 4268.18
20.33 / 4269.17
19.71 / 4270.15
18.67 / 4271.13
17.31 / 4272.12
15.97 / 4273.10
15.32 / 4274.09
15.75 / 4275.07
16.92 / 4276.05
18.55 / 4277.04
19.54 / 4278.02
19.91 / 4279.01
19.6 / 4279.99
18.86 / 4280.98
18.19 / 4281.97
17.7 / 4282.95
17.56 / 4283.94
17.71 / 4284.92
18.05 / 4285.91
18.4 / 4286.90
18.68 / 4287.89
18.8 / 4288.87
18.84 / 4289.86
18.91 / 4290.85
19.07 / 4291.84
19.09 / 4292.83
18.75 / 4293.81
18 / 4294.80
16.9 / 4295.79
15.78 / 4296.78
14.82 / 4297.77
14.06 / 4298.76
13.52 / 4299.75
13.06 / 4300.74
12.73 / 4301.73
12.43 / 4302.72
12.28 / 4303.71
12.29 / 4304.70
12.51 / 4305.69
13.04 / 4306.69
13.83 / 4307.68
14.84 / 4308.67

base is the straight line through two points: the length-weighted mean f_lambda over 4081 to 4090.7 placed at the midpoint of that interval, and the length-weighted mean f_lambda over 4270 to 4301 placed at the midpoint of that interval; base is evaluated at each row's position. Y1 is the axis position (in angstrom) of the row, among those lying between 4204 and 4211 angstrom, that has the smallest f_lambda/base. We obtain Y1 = 4204.78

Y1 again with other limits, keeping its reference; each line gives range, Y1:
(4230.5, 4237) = 4231.00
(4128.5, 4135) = 4134.69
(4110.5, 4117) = 4111.91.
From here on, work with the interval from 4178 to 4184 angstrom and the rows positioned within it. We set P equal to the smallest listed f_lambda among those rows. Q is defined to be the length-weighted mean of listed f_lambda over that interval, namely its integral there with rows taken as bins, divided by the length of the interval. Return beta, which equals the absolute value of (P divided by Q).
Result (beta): 0.929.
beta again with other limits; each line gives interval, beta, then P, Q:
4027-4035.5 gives 0.934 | 17.13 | 18.3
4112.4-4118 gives 0.937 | 16.03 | 17.1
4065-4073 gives 0.944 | 16.83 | 17.8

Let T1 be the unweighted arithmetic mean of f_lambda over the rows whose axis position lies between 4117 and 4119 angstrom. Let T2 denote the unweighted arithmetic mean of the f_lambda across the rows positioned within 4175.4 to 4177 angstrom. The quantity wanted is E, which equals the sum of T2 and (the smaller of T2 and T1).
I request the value 32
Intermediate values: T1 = 18.9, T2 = 16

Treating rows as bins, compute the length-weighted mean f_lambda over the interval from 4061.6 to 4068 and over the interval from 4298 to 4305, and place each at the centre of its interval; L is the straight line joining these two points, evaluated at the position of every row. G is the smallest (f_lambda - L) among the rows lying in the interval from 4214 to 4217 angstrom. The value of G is 4.5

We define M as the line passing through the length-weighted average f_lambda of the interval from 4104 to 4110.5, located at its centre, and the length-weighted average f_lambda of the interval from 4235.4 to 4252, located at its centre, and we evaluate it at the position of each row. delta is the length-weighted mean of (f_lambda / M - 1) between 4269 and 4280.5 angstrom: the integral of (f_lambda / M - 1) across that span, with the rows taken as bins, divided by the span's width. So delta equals -0.15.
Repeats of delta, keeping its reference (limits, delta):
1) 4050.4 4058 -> 0.10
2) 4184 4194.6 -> -0.03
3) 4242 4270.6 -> -0.03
